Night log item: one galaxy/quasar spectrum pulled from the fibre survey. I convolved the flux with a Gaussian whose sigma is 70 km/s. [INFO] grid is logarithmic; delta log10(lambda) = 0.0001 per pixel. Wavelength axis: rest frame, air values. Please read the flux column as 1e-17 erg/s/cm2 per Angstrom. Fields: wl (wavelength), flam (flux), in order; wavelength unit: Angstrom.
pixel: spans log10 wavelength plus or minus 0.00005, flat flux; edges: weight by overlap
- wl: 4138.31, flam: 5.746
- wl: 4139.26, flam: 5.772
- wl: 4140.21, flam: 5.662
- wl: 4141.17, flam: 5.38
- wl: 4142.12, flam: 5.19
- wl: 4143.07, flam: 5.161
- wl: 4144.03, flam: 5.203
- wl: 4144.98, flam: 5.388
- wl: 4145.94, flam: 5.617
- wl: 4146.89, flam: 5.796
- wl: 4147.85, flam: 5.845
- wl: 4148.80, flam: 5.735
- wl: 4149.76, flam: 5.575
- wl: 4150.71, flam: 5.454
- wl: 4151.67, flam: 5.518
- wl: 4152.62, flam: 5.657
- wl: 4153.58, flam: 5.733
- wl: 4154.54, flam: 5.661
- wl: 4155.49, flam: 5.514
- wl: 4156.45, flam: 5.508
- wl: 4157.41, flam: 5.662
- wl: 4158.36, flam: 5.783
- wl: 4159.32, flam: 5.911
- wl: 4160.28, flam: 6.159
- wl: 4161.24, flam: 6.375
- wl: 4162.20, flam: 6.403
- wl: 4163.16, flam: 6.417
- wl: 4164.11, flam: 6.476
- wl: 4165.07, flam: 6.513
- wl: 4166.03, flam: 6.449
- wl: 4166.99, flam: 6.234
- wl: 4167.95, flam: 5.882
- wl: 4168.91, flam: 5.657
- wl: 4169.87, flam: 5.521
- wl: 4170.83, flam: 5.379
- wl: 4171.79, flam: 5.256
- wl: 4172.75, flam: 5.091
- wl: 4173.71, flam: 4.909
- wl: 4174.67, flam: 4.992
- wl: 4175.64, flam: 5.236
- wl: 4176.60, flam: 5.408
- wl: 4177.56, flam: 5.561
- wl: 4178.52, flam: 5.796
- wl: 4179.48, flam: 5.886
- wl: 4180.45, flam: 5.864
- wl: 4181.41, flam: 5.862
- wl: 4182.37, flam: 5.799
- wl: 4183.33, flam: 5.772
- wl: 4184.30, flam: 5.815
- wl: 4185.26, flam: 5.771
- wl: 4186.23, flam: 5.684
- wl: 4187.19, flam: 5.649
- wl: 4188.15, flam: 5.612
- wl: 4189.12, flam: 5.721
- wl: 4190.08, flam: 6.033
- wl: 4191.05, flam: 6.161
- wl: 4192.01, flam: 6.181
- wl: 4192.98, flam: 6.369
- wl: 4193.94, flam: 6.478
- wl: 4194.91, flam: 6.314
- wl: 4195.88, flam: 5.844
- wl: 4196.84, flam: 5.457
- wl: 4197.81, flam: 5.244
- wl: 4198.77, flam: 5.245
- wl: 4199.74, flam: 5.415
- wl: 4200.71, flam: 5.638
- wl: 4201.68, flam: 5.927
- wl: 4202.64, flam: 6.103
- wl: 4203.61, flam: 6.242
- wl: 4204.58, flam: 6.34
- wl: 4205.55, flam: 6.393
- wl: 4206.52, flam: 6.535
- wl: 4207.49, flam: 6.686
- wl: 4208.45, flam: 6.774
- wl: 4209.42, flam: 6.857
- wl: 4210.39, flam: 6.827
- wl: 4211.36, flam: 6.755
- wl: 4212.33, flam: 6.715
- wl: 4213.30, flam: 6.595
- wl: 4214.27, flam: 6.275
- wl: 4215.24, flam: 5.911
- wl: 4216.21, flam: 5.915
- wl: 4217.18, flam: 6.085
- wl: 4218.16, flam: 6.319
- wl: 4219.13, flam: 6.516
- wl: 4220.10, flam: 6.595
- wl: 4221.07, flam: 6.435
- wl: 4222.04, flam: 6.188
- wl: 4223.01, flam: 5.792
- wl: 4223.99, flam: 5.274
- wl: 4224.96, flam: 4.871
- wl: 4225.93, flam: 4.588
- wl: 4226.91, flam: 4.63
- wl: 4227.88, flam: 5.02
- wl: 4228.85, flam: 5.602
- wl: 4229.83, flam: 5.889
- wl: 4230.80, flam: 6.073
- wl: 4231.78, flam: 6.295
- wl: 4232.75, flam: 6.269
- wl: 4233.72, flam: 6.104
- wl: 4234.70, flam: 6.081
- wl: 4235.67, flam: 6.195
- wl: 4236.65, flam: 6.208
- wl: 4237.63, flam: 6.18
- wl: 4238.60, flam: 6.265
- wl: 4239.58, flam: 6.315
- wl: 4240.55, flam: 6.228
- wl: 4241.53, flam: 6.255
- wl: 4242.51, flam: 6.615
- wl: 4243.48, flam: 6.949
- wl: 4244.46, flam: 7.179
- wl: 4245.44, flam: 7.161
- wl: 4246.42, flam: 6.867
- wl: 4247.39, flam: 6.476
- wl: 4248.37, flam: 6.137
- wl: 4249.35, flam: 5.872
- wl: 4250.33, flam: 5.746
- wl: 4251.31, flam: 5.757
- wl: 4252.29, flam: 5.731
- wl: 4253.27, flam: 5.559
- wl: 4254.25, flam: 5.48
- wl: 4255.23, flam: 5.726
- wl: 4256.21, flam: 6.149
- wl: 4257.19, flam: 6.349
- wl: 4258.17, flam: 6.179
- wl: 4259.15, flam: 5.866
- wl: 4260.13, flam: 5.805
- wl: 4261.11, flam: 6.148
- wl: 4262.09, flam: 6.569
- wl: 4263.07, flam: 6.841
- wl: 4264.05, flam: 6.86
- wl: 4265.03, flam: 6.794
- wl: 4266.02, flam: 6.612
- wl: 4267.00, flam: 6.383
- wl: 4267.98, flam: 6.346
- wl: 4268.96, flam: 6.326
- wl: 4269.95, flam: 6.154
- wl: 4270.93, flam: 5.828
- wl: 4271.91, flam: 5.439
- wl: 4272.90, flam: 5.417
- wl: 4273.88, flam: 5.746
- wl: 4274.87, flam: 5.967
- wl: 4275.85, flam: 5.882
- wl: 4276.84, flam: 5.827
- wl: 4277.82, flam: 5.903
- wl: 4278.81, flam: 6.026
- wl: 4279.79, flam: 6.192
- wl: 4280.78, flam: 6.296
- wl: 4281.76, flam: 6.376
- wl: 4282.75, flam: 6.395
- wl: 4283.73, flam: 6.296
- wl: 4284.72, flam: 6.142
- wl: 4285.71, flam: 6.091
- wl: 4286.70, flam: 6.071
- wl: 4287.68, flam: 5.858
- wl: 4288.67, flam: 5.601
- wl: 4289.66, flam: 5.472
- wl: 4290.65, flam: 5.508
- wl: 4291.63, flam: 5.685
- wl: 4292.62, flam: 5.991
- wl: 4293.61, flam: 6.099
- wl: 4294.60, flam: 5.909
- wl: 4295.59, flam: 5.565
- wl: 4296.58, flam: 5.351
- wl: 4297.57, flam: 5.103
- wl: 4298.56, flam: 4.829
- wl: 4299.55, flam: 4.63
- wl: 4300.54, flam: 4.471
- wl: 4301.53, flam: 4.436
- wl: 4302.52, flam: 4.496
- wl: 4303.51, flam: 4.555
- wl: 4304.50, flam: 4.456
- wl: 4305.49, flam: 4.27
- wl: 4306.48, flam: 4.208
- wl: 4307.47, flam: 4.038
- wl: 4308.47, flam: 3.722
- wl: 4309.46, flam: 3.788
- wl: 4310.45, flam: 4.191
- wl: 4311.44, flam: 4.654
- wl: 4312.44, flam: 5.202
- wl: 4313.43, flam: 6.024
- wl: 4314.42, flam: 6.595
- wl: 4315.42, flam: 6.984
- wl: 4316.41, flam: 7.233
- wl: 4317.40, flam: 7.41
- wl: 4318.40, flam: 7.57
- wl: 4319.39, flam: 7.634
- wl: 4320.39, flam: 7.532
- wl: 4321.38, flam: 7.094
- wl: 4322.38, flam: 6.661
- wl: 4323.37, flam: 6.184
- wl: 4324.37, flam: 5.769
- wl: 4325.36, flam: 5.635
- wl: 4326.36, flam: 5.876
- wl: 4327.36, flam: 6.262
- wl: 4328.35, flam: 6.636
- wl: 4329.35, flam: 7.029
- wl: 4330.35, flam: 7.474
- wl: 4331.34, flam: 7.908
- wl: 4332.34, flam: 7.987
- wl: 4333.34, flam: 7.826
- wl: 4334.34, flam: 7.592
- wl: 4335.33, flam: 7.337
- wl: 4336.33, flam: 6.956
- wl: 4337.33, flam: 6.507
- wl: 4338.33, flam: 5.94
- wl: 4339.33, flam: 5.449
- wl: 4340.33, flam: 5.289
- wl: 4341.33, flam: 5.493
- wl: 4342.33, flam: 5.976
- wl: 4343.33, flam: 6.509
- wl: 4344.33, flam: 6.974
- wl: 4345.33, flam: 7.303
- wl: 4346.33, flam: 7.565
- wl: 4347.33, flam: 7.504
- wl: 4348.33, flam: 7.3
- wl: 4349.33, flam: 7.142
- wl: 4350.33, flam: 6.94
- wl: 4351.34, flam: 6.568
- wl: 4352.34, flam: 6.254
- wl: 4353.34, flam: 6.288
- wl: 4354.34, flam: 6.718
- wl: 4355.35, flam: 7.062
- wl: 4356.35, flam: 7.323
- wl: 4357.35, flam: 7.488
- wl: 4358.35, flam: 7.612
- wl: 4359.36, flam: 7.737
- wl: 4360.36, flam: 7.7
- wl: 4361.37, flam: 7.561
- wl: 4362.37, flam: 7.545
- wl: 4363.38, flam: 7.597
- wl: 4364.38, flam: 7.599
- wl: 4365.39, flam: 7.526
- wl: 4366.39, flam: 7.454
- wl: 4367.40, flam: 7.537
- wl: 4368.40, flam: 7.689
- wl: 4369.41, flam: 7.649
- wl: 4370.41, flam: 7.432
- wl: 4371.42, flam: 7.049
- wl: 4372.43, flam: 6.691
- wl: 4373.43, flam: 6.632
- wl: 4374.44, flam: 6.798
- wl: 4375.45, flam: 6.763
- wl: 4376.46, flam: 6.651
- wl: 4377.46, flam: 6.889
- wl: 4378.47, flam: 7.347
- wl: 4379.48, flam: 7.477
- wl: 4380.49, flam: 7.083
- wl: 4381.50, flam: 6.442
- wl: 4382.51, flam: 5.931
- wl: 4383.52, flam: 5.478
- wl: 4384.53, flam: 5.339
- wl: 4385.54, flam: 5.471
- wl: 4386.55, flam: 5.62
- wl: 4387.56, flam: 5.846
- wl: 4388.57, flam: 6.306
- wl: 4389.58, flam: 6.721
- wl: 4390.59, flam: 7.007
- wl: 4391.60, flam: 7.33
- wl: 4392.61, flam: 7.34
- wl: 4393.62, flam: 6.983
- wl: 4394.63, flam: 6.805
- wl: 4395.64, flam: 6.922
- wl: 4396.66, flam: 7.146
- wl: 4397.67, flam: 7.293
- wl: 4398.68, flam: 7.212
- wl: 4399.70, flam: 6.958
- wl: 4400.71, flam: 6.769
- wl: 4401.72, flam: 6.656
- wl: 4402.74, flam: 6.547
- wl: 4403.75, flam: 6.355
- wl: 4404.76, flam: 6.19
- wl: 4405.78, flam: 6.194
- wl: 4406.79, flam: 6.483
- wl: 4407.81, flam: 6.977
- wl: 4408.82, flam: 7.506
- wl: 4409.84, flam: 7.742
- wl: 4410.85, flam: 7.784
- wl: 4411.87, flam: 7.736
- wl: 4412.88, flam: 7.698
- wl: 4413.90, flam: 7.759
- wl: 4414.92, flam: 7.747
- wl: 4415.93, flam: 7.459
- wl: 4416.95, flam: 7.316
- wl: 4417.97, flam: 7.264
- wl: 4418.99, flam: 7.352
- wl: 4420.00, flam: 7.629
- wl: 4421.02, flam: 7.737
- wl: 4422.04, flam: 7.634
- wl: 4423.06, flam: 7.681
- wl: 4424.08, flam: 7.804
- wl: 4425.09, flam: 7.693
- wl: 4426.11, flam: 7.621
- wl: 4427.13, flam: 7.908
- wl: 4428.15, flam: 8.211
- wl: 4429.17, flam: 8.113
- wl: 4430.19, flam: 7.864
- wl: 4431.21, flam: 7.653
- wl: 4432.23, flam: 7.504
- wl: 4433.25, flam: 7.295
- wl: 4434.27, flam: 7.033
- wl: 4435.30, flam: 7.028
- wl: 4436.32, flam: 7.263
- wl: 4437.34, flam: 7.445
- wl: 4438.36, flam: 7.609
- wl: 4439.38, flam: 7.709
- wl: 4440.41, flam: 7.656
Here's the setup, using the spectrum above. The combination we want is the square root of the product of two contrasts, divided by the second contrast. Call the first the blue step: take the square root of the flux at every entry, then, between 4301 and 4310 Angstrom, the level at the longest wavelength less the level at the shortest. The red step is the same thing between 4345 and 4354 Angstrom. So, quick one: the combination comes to -1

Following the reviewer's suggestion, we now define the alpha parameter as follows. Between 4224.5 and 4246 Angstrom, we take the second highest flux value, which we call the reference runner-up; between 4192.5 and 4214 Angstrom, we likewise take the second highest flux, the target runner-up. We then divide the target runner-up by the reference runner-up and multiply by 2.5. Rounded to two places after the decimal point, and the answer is 2.38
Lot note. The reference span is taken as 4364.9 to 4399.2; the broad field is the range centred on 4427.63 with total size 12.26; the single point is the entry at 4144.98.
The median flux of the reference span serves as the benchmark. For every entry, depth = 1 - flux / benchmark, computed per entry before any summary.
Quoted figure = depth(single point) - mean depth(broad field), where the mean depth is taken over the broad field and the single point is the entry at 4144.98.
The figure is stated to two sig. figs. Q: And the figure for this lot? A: 0.34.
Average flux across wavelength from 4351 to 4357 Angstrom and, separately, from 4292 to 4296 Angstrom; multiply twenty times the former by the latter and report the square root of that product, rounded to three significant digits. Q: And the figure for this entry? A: 28.1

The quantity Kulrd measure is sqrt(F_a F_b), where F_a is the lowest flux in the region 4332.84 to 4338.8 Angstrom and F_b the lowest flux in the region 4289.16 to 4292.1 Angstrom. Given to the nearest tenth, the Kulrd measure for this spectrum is 5.7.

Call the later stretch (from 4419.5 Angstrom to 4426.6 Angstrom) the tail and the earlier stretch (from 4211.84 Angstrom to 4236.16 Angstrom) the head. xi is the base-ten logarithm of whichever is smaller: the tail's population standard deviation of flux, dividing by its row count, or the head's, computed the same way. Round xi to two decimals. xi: -1.21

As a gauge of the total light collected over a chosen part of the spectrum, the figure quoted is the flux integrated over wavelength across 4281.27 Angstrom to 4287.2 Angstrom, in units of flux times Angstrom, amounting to 36.9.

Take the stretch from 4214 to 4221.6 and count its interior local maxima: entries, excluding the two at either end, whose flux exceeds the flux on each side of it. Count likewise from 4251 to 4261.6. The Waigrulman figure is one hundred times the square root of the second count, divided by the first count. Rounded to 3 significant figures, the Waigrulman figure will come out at 100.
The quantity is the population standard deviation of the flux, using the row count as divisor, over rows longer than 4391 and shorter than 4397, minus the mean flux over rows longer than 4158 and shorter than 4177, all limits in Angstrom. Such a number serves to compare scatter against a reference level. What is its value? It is -5.60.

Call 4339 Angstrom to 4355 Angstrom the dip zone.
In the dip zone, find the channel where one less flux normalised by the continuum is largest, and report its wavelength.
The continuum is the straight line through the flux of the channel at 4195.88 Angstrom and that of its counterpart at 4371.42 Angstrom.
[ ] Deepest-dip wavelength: 4340.33 Angstrom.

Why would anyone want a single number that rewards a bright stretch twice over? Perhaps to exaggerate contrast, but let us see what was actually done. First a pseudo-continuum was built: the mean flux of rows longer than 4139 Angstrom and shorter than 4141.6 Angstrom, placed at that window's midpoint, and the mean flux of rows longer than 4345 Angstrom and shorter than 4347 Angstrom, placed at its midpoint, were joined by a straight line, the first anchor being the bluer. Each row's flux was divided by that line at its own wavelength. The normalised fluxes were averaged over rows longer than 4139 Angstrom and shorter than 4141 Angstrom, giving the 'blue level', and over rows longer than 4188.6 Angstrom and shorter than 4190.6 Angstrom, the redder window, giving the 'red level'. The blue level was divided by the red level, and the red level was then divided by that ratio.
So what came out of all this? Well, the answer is 0.93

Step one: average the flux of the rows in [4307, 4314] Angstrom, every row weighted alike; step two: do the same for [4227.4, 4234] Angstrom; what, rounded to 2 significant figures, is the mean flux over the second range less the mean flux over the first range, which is 1.4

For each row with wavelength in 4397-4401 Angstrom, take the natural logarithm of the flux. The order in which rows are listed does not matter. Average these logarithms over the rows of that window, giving 2.0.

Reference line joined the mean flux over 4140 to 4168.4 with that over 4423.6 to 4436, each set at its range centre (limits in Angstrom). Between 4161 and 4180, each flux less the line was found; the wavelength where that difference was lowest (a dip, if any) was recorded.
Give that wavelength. 4173.71 Angstrom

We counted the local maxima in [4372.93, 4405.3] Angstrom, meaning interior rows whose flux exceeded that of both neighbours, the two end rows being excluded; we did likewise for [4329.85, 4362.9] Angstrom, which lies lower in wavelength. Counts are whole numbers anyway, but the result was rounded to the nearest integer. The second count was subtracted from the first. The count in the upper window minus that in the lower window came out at 1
